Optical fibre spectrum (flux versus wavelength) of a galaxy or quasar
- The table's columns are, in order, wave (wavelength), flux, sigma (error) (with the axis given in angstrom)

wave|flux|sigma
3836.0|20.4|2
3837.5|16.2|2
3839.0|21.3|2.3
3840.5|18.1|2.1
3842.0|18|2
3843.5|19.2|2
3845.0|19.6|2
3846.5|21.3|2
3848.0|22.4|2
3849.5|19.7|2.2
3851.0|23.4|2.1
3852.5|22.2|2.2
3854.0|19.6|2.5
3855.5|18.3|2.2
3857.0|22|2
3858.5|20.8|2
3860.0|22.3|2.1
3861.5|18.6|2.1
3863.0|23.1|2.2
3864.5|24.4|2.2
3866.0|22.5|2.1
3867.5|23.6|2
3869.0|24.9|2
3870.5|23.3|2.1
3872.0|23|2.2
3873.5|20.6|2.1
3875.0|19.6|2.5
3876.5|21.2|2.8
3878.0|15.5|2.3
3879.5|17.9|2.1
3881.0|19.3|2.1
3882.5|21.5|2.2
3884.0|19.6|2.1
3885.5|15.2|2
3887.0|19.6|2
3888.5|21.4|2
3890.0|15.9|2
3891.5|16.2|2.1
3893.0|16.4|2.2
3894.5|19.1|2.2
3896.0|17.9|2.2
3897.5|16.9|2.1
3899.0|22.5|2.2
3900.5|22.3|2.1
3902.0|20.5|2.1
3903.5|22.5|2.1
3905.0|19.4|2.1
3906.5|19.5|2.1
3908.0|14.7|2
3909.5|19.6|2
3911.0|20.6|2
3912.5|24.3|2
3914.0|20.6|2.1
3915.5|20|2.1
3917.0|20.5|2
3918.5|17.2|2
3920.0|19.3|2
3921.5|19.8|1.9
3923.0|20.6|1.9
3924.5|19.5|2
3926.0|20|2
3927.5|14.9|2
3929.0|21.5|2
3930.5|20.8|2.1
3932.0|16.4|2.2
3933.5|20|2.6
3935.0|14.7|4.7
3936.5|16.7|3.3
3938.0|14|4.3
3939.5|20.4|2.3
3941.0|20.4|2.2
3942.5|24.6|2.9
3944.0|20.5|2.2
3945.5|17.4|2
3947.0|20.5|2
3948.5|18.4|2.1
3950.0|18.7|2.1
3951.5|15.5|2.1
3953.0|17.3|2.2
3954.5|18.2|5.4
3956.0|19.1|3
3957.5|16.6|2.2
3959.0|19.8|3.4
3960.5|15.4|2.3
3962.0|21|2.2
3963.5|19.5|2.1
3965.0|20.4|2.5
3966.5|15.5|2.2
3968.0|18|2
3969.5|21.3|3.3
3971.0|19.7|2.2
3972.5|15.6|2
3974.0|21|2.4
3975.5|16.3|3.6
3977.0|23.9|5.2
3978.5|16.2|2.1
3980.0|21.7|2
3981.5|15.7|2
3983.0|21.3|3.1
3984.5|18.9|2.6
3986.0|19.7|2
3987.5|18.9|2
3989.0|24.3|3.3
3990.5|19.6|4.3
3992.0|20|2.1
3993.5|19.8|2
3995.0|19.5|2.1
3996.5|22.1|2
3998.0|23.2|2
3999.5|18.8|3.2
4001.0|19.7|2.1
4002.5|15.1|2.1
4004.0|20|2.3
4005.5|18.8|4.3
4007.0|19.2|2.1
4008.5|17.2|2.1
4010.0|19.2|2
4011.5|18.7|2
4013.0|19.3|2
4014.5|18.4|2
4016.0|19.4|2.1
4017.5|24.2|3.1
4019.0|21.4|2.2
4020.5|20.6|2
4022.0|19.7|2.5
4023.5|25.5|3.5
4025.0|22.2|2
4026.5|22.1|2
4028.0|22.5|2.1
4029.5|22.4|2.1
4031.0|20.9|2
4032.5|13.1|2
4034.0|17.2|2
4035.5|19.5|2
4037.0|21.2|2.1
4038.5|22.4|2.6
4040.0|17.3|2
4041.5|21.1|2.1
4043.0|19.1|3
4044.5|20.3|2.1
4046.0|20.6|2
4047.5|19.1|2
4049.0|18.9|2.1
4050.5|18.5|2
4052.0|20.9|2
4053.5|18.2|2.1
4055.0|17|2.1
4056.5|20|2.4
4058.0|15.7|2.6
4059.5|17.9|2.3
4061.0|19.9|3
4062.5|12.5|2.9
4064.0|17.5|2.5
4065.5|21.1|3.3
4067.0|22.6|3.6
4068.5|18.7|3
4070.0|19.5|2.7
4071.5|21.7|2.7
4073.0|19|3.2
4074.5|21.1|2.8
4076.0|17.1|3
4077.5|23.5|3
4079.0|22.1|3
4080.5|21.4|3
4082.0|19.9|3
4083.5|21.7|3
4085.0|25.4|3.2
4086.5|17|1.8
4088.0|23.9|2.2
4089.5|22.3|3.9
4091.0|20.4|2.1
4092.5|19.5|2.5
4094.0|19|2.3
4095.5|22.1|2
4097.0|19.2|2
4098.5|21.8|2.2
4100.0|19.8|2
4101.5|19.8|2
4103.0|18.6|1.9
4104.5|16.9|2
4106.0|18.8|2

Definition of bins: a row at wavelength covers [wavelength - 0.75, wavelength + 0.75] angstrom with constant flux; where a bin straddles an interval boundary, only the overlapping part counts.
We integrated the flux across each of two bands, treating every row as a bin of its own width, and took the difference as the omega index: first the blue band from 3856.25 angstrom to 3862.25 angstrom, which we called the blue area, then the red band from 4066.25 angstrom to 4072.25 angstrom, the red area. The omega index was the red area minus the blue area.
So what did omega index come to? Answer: -2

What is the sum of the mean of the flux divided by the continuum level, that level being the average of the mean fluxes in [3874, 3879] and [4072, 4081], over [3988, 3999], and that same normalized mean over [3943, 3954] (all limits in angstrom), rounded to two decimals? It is 2.00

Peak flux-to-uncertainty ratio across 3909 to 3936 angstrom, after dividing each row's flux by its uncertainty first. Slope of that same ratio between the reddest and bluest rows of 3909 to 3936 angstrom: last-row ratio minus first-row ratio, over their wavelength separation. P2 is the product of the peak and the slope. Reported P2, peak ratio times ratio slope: -3.2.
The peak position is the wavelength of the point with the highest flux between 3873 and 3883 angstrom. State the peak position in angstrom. 3882.5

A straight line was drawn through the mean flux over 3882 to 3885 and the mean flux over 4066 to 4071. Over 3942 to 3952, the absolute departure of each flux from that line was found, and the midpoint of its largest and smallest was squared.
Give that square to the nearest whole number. 6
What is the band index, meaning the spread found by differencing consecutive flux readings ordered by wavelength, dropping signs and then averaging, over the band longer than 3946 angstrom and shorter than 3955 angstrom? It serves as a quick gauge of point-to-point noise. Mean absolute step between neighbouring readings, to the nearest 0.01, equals 1.66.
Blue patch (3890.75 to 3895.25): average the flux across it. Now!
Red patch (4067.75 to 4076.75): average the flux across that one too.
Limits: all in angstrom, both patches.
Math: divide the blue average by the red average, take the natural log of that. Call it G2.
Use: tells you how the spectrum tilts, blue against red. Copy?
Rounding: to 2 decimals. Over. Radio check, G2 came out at -0.12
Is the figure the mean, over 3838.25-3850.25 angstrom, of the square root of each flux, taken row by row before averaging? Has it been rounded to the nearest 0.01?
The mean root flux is 4.46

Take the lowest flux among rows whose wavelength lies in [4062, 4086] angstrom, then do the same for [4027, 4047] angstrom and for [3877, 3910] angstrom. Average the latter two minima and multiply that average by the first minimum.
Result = 174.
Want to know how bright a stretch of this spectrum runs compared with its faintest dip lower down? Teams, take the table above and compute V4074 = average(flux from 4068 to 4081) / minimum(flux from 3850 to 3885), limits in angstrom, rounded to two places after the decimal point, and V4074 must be 1.32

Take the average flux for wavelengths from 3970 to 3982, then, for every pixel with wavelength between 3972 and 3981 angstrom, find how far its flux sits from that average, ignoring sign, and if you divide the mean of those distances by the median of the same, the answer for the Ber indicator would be 1.1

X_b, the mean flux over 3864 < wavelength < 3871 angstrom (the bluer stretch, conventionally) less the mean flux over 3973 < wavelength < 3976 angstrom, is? 5.1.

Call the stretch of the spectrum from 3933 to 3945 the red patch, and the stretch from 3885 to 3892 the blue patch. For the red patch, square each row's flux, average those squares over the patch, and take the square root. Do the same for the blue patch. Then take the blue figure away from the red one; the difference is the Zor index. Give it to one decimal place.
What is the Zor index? 1.4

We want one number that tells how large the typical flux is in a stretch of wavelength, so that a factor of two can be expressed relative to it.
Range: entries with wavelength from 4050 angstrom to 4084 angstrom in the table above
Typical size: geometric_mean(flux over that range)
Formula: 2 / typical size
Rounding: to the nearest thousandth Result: 0.104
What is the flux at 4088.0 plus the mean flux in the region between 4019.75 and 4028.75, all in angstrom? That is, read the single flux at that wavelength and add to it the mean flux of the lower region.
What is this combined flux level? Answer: 46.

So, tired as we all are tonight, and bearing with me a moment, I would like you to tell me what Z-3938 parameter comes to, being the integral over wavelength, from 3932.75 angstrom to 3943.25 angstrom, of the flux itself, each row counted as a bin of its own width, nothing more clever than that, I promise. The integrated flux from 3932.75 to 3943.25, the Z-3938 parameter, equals 196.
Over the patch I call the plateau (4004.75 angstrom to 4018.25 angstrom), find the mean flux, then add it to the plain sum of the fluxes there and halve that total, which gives 97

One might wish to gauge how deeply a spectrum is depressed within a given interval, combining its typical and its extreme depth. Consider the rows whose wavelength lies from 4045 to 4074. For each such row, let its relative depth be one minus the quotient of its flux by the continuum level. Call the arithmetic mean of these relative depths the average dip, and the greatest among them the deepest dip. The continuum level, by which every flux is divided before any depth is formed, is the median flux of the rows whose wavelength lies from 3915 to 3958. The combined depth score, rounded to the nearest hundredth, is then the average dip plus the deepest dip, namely 0.37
